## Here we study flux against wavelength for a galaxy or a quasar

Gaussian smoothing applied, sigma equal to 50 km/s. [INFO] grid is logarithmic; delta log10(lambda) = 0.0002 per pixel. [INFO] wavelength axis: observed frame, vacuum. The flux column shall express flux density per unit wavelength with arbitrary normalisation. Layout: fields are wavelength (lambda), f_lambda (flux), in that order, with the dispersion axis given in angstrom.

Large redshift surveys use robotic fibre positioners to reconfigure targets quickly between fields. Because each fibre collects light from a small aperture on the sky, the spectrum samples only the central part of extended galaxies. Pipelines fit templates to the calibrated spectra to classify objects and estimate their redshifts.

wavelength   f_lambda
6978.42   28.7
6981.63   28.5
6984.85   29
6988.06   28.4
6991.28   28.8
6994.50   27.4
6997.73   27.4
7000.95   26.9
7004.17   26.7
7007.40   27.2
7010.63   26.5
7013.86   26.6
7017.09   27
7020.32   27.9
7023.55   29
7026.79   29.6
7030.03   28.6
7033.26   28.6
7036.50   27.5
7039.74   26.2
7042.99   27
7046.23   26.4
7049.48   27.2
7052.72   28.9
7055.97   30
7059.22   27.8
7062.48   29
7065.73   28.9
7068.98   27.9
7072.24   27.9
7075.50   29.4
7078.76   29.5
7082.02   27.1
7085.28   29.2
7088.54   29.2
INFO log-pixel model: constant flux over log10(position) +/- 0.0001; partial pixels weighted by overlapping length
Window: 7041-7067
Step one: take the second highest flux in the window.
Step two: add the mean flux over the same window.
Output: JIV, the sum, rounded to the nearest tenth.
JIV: 57.1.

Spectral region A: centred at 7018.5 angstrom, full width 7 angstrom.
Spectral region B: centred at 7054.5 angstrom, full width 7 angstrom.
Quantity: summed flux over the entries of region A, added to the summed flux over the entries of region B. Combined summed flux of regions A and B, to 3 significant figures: 114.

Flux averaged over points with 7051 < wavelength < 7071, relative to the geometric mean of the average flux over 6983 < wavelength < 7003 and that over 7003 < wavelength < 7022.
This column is 1.05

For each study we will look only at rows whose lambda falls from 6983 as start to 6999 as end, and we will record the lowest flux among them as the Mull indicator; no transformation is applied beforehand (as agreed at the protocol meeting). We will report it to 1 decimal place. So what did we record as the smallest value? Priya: 27.4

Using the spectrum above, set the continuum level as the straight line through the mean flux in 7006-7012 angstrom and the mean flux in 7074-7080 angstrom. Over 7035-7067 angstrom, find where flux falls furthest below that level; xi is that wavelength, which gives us 7046.23 angstrom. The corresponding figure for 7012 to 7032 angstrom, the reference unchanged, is 7013.86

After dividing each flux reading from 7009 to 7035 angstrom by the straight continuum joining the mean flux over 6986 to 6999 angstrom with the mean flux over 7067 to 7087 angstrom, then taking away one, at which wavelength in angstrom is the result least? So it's 7010.63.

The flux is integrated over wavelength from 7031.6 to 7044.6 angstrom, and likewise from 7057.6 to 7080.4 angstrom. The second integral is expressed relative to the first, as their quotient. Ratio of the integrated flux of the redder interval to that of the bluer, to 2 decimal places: 1.84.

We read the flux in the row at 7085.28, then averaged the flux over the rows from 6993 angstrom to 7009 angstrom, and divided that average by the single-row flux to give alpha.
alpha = 0.93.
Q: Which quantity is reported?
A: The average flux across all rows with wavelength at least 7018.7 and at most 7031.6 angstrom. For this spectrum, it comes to 28.8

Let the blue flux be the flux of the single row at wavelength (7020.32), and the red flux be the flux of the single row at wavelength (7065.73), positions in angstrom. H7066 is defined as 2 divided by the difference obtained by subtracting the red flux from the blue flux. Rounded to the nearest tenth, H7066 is -2.0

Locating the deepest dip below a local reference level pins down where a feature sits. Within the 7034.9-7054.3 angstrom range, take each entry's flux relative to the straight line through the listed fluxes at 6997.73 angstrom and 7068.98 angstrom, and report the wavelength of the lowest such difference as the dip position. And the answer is 7039.74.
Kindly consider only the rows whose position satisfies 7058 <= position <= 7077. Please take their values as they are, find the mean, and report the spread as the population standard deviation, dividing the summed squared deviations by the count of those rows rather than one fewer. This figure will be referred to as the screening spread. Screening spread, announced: 0.6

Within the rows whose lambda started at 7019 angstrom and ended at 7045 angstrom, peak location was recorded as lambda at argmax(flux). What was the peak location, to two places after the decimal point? 7026.79 angstrom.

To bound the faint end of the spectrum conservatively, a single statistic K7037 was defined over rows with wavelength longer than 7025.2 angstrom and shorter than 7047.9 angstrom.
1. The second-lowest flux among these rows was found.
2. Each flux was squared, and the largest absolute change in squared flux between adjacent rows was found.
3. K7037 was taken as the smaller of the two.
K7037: 26.4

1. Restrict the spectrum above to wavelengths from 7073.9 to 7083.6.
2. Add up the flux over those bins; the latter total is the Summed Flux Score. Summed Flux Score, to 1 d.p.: 86.0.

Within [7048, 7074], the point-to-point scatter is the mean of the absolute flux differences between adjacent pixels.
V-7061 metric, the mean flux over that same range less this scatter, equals 27.4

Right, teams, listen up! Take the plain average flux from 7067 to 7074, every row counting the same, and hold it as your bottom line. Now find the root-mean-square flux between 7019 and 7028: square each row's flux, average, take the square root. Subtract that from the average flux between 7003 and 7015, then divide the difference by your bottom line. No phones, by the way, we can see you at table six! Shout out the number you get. -0.075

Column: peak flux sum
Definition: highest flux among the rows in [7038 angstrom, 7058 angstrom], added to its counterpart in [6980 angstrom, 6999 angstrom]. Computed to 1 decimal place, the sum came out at 59.0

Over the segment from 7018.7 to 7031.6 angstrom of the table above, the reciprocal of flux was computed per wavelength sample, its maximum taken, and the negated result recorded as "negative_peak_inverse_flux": -0.0358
